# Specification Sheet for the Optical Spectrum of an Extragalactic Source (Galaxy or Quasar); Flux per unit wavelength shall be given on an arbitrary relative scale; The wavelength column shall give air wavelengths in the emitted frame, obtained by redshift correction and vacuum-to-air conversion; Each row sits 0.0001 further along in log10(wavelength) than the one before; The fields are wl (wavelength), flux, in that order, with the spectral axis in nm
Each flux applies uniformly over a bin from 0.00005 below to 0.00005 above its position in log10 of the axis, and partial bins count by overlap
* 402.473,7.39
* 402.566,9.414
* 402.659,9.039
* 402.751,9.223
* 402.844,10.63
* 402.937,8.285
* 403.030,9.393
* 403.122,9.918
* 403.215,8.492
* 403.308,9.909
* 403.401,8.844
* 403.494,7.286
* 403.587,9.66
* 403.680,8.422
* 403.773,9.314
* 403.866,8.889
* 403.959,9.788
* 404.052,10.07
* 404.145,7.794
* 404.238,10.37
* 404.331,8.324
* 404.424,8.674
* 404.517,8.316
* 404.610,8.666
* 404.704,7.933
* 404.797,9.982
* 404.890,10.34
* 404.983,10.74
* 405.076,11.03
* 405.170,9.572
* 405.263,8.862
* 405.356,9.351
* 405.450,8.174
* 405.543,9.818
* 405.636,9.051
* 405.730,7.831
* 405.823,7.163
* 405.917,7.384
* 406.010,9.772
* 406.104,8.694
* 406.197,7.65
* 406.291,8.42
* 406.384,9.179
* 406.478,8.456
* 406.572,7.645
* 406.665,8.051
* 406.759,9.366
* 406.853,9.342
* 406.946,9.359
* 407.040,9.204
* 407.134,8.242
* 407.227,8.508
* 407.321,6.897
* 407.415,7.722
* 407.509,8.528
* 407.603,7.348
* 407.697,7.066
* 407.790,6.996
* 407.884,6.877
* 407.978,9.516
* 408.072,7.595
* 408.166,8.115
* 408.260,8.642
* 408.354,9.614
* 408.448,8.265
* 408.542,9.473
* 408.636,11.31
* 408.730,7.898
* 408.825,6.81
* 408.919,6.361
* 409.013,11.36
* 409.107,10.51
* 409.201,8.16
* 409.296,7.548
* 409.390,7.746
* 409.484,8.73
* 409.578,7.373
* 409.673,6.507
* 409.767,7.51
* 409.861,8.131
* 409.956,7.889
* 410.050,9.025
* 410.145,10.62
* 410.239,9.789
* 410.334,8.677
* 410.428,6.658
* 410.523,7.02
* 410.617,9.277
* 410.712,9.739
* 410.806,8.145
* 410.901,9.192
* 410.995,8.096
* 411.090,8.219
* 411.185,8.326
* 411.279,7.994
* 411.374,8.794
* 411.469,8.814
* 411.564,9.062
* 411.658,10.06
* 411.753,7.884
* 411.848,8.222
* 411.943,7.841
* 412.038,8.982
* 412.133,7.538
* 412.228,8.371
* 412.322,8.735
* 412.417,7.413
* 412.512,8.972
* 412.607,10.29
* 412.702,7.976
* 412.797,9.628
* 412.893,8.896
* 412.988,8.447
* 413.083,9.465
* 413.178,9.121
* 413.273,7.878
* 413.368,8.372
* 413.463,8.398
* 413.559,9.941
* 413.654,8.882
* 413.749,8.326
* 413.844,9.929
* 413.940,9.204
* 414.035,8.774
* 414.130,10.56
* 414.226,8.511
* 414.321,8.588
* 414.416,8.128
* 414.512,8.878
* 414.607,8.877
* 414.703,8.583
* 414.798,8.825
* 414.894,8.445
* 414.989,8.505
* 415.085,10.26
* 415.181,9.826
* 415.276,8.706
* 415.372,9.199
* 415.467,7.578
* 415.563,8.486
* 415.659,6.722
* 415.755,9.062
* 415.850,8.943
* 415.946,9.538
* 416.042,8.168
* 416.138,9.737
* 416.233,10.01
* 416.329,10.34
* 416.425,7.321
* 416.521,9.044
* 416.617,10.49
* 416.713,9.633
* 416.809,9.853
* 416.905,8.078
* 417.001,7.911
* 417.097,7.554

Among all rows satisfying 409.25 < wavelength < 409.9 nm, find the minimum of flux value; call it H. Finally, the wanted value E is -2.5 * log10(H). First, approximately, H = 6.507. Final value -2.03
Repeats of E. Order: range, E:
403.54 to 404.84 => -2.23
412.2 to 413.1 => -2.17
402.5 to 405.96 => -2.14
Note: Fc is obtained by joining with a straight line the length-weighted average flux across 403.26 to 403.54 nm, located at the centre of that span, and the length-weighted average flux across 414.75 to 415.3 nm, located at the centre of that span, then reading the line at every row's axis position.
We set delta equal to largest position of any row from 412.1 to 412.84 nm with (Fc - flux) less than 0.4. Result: 412.797 nm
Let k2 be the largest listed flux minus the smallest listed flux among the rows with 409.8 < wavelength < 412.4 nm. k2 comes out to 3.96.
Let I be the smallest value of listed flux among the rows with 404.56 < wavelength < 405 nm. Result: 7.933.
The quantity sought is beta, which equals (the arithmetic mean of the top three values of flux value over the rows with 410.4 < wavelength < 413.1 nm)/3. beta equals 3.34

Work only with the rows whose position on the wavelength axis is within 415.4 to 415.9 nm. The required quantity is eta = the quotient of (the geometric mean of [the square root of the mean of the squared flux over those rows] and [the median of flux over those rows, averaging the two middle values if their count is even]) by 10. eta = 0.835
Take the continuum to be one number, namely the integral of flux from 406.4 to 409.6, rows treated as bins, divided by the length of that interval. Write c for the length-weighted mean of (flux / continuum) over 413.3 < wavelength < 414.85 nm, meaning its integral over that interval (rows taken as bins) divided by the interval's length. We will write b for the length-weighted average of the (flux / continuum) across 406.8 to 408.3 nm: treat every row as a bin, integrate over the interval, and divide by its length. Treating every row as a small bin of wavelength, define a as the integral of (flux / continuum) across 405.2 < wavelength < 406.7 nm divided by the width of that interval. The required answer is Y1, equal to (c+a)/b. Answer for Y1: 2.14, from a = 1.01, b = 0.97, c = 1.06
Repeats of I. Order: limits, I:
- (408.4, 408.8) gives 7.898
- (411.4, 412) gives 7.841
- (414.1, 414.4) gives 8.511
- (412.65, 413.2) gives 7.976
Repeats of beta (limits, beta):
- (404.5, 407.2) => 3.57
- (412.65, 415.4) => 3.42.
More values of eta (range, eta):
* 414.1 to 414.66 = 0.884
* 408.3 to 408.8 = 0.943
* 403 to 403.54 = 0.907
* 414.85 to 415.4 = 0.907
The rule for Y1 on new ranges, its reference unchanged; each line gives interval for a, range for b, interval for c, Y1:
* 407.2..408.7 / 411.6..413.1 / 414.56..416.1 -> 1.96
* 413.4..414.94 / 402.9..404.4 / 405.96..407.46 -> 1.93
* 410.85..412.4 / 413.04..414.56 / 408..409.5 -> 1.92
